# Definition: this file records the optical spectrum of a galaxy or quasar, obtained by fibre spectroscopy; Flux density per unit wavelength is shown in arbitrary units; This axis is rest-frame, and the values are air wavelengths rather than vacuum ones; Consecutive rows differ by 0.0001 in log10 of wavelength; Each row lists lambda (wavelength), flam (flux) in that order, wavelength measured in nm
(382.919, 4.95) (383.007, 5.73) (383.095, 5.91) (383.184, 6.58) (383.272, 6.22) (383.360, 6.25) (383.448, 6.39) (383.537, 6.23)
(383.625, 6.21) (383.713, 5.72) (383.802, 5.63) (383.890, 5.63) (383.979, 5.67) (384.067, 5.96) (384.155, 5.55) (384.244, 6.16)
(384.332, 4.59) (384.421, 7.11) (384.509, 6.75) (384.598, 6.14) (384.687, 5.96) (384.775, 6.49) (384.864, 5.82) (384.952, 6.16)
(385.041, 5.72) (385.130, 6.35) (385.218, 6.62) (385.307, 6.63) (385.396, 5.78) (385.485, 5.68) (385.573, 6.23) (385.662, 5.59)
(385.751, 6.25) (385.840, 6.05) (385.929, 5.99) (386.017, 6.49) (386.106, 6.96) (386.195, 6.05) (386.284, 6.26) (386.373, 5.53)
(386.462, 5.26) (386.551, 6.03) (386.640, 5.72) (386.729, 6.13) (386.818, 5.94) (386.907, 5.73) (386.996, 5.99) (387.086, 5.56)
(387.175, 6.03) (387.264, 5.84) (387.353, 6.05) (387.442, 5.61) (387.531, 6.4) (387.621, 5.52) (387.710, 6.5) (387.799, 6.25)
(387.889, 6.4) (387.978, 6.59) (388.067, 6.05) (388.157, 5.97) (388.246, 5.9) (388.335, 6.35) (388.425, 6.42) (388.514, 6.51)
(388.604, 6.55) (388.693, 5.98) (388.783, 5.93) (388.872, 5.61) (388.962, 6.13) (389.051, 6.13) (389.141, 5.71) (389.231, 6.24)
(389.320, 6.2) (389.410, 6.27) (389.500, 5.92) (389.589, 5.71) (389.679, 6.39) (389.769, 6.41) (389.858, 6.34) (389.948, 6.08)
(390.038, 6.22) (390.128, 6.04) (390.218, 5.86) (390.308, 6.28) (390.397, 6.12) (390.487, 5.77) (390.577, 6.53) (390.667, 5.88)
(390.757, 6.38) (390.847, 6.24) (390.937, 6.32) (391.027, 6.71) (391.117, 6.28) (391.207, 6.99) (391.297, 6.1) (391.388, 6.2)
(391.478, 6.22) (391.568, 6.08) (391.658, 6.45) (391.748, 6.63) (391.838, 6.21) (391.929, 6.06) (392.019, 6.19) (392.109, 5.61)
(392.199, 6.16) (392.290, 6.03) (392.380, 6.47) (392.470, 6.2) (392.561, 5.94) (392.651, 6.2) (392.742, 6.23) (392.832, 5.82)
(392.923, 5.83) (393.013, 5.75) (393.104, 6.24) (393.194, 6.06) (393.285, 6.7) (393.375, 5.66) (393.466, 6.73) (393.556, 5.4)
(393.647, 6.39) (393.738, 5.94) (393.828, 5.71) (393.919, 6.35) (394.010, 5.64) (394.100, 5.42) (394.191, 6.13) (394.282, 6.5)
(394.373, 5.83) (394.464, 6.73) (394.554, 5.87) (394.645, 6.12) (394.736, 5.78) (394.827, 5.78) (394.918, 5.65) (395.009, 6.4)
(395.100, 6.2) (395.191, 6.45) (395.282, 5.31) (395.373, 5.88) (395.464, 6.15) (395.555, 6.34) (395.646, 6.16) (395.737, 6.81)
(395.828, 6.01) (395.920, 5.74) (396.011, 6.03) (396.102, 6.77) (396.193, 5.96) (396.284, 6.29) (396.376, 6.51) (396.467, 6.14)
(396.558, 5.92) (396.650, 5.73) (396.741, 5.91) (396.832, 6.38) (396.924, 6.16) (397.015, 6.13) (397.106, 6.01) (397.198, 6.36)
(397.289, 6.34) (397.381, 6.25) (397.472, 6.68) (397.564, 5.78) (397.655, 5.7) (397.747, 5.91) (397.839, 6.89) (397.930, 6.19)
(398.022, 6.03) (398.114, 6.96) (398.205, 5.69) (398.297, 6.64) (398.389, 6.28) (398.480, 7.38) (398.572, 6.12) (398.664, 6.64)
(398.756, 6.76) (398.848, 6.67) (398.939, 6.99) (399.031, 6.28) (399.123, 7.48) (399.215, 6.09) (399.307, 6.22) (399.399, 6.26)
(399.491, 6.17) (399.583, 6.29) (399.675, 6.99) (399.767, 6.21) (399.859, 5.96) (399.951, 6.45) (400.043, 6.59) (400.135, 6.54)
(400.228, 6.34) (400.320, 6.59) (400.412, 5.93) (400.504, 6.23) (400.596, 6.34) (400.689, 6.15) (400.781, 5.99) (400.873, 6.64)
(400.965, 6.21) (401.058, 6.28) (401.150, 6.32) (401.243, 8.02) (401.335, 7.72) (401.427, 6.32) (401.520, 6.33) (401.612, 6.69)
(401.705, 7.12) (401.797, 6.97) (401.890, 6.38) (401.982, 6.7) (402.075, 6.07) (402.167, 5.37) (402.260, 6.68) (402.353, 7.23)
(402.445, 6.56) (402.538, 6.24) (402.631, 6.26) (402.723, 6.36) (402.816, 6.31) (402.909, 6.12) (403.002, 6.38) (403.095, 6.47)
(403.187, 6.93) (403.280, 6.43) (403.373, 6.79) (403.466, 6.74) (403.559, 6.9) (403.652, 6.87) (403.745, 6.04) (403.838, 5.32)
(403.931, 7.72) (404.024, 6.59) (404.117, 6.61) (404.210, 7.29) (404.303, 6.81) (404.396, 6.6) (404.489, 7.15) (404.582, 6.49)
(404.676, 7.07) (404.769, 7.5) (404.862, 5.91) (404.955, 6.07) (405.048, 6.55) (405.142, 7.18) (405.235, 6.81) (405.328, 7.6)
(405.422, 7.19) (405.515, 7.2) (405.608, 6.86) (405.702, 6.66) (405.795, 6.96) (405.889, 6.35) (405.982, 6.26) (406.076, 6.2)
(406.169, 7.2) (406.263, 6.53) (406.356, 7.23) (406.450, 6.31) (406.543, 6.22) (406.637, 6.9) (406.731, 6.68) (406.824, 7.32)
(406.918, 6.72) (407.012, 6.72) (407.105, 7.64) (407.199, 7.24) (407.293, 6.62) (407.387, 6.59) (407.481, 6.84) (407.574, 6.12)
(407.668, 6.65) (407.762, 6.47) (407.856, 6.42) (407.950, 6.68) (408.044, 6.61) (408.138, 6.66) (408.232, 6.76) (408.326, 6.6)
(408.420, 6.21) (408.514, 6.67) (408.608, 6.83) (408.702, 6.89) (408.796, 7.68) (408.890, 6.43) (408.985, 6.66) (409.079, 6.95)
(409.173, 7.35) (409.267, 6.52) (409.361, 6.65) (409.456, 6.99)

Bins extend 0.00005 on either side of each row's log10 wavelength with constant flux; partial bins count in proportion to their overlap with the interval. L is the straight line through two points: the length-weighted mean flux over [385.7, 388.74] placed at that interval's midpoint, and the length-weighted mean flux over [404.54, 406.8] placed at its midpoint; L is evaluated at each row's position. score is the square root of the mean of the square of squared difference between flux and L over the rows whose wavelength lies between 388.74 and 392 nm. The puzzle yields 0.14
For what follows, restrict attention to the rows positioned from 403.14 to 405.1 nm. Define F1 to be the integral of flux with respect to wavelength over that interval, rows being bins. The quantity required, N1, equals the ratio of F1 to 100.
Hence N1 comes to 0.131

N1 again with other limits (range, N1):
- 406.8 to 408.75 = 0.131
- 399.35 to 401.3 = 0.125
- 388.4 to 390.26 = 0.114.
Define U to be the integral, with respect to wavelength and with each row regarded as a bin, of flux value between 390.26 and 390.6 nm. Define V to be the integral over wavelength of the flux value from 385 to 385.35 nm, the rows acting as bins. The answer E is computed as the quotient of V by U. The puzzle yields 1.06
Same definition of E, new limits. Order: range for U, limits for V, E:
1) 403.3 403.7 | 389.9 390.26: 0.80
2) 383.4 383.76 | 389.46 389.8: 0.94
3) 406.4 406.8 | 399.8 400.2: 0.97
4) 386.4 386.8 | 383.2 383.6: 1.09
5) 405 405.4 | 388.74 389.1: 0.76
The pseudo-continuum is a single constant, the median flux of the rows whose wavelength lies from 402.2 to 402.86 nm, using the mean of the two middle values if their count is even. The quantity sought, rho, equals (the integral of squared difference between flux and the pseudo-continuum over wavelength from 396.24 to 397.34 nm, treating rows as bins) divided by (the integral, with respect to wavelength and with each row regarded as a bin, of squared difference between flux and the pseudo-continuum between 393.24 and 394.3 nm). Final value 0.3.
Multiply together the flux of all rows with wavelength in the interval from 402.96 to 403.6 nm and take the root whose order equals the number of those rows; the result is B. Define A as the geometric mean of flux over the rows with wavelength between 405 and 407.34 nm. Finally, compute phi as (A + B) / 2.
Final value 6.75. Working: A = 6.83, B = 6.7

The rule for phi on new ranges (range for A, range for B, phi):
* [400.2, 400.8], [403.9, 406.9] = 6.51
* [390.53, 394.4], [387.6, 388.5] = 6.16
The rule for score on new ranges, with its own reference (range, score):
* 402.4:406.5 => 0.40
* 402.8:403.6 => 0.11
